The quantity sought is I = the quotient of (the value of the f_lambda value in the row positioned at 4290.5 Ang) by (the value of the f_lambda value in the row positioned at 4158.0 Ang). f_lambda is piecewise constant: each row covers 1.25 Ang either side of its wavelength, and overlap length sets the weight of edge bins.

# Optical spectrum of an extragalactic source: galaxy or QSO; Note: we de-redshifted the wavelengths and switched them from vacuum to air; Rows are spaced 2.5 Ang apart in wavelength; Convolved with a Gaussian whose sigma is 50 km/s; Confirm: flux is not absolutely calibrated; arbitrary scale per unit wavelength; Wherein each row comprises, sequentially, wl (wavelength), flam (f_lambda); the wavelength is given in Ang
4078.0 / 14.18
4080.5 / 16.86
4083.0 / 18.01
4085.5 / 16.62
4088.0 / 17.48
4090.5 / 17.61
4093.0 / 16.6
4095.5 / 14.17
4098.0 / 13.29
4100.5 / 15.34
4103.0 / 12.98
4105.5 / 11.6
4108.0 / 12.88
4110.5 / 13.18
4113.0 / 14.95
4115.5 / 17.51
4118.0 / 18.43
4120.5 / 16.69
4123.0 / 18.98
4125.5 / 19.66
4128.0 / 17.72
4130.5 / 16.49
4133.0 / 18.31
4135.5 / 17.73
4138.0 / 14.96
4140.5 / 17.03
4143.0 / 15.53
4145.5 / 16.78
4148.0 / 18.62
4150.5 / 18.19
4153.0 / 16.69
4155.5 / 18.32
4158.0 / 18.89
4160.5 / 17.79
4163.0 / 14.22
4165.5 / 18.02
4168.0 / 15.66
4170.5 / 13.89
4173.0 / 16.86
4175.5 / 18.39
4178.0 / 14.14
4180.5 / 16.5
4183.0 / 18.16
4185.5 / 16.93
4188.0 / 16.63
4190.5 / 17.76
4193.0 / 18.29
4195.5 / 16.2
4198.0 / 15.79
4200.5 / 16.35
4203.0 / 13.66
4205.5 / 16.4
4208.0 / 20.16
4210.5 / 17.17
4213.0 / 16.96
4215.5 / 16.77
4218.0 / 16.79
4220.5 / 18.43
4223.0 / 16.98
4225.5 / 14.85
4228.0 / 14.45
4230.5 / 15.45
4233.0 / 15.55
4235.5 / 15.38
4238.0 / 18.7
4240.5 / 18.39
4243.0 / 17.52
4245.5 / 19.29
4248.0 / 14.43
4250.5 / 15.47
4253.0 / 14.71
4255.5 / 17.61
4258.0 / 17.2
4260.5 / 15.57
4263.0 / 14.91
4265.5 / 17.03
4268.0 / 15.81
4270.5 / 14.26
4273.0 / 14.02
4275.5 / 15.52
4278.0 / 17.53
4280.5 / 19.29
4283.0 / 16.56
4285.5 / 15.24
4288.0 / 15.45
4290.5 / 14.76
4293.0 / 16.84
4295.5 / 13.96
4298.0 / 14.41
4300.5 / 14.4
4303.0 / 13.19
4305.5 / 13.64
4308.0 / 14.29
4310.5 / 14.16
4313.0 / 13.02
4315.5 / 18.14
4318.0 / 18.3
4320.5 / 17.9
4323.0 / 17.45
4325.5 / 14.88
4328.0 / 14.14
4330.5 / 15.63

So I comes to 0.78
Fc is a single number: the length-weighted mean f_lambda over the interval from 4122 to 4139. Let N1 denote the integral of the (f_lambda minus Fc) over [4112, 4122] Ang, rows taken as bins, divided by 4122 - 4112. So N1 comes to -0.7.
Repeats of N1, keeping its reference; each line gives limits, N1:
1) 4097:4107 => -4.4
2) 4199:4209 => -1.2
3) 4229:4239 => -1.6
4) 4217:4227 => -1.0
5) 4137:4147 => -1.5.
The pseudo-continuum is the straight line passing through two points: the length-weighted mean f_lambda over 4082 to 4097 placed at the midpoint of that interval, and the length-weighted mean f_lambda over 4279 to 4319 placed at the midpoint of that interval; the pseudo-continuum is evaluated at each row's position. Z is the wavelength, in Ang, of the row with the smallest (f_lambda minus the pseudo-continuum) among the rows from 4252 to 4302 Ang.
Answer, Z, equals 4273.0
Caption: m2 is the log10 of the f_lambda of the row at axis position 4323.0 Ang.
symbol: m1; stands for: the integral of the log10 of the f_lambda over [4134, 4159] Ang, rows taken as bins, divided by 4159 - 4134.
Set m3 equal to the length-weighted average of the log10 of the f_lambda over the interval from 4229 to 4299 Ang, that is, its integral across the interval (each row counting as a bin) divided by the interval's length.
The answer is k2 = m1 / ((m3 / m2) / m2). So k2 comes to 1.58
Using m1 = 1.24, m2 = 1.24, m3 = 1.20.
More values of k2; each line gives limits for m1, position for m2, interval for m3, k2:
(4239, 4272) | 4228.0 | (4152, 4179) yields 1.34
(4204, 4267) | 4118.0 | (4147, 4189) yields 1.59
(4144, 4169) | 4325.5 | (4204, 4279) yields 1.40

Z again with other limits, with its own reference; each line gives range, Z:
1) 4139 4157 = 4143.0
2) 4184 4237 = 4203.0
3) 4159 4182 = 4170.5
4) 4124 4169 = 4163.0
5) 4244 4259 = 4248.0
